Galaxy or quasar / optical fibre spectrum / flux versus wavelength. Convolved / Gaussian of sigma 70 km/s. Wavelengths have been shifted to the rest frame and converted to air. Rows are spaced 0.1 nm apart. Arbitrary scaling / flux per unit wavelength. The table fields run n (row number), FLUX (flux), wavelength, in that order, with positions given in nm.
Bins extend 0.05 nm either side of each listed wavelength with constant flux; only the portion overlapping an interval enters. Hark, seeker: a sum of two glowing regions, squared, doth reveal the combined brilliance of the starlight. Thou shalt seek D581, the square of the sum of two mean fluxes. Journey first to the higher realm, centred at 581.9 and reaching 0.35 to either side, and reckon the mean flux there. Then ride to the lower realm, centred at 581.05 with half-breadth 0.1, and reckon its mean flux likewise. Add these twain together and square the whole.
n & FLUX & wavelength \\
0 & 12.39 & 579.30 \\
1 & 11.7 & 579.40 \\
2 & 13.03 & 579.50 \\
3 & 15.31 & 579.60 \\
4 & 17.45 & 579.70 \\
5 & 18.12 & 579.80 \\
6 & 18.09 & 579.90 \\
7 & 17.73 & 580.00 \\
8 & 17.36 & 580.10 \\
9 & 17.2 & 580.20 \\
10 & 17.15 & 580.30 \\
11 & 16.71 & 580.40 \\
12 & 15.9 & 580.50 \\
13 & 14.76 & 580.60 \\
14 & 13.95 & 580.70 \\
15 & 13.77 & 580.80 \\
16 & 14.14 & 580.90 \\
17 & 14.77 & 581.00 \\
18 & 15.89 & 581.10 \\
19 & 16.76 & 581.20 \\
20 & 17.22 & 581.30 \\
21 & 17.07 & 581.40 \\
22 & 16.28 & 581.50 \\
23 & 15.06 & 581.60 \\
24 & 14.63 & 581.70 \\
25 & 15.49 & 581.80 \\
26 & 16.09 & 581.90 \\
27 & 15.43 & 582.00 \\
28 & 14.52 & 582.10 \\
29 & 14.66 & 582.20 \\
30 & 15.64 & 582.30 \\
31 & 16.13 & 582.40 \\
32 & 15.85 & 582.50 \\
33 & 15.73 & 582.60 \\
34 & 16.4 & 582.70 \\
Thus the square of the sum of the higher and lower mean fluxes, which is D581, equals 928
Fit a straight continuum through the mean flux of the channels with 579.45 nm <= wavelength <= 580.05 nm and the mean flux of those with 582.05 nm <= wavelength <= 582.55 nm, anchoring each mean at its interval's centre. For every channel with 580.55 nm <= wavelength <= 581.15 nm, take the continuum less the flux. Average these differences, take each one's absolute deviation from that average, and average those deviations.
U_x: 0.618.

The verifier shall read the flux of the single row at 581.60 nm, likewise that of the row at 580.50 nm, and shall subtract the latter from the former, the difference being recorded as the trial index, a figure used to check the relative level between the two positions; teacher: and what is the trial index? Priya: -0.8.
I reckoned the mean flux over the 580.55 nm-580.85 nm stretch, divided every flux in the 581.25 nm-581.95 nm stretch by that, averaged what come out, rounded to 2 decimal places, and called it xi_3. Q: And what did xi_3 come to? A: 1.13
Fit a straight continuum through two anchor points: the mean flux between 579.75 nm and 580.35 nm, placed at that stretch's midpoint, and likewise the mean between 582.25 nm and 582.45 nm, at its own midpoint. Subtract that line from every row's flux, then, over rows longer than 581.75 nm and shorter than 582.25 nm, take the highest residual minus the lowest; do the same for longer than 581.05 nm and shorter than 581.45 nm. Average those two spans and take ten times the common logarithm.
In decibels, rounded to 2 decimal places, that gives 1.61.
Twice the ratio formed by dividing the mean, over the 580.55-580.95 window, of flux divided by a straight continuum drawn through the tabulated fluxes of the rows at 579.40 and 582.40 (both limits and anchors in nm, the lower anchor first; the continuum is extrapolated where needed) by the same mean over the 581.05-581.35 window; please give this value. 1.79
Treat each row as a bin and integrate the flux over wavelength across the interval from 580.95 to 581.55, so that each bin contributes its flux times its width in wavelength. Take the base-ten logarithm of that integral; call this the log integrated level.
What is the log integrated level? 0.99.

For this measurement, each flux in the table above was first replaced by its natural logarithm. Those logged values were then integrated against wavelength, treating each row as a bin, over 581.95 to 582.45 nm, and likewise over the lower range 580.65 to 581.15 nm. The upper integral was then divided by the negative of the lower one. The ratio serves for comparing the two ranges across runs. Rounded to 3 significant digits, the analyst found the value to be -1.02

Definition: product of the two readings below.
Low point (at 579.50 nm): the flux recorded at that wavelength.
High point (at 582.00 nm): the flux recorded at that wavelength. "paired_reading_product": 201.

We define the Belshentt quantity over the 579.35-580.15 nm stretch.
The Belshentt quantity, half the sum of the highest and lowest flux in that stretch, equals 14.9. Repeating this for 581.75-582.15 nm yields 15.3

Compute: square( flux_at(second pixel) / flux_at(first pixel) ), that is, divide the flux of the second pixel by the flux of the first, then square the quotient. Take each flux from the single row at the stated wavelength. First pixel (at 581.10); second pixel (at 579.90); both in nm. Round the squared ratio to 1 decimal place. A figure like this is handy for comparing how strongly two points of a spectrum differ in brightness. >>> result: 1.3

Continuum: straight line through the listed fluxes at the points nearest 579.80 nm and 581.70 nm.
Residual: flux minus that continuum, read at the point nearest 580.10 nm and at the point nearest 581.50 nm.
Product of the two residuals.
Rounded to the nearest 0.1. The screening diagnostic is -0.3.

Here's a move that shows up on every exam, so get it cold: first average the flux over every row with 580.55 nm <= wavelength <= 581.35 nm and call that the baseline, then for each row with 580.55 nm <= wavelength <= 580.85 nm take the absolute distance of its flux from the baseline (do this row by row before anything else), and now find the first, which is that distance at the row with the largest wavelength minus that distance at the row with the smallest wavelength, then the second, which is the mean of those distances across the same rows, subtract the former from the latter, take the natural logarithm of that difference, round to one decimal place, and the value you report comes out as -4.9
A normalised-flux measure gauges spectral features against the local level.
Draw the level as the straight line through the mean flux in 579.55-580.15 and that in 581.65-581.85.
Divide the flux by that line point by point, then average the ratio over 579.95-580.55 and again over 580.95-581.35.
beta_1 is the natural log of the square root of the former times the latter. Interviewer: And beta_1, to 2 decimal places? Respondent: 0.02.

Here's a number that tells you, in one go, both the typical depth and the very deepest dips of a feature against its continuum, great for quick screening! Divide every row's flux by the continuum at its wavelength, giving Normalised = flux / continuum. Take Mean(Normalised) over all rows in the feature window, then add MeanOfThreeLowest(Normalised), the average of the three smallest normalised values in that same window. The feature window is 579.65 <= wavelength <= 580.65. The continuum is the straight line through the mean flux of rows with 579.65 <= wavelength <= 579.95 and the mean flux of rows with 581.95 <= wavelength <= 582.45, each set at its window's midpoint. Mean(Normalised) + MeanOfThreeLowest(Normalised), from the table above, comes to 1.90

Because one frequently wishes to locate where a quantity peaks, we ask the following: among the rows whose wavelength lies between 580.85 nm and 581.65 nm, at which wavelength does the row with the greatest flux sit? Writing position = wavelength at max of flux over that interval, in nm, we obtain 581.30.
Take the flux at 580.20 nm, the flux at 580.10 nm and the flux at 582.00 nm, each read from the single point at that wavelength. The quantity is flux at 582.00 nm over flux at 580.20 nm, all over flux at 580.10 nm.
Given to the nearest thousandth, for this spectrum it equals 0.052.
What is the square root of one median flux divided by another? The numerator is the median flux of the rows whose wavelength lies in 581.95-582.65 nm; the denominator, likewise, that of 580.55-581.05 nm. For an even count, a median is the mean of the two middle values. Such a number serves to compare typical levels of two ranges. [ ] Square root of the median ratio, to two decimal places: 1.05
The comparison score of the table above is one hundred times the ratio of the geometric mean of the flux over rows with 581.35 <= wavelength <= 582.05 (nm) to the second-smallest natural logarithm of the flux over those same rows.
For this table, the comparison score 579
